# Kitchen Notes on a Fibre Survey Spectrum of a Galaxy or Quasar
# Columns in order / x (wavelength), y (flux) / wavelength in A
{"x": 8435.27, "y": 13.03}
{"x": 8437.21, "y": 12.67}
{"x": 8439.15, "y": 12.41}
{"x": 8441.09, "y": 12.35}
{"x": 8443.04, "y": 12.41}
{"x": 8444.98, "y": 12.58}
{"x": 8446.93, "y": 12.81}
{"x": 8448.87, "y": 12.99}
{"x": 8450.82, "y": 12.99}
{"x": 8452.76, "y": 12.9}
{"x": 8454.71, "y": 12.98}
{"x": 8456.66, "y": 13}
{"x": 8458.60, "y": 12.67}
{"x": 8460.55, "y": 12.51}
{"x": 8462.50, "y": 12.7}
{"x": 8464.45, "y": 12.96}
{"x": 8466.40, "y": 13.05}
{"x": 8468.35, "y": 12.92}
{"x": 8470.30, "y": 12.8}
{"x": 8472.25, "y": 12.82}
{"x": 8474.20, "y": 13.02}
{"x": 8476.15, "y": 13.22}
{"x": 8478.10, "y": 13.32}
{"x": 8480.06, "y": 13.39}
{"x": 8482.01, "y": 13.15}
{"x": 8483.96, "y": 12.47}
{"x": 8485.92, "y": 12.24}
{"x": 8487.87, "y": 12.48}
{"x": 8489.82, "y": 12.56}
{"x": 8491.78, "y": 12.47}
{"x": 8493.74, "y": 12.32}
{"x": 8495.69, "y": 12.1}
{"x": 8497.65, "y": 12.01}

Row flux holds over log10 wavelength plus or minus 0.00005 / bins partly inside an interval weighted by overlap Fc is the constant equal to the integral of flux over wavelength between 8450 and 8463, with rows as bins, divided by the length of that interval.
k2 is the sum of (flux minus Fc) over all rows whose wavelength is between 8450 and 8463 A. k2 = 0.0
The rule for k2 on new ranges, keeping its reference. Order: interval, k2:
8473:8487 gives 1.0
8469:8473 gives 0.0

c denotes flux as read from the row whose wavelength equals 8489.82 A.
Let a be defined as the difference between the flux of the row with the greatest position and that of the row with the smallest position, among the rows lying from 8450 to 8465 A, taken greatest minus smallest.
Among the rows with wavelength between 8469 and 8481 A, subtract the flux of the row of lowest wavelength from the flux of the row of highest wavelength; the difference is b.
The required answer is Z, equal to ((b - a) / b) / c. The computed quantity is 0.1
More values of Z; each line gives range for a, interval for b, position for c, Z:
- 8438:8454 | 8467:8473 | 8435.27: 0.5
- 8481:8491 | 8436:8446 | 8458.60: -0.4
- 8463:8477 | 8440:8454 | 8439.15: 0.0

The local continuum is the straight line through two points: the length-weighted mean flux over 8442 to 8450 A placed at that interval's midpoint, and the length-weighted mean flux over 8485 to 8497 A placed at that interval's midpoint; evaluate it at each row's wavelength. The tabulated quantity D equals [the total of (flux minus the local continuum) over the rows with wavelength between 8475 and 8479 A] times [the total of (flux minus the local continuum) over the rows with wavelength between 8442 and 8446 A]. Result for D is -0.68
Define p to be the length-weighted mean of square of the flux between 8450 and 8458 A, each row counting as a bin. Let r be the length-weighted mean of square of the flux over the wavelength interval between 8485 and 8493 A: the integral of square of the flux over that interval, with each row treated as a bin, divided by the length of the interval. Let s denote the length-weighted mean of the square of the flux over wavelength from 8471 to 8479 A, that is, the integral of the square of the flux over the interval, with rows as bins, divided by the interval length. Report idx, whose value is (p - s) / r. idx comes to -0.02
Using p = 168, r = 155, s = 171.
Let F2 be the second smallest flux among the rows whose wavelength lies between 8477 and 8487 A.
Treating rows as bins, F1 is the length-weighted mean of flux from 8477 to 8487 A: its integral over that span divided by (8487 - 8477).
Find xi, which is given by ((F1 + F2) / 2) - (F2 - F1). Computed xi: 13.1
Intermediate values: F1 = 12.9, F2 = 12.47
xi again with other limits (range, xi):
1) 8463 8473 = 12.9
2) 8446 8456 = 13.0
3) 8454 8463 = 12.8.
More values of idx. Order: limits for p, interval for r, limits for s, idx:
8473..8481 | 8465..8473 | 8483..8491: 0.12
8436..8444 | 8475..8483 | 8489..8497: 0.02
